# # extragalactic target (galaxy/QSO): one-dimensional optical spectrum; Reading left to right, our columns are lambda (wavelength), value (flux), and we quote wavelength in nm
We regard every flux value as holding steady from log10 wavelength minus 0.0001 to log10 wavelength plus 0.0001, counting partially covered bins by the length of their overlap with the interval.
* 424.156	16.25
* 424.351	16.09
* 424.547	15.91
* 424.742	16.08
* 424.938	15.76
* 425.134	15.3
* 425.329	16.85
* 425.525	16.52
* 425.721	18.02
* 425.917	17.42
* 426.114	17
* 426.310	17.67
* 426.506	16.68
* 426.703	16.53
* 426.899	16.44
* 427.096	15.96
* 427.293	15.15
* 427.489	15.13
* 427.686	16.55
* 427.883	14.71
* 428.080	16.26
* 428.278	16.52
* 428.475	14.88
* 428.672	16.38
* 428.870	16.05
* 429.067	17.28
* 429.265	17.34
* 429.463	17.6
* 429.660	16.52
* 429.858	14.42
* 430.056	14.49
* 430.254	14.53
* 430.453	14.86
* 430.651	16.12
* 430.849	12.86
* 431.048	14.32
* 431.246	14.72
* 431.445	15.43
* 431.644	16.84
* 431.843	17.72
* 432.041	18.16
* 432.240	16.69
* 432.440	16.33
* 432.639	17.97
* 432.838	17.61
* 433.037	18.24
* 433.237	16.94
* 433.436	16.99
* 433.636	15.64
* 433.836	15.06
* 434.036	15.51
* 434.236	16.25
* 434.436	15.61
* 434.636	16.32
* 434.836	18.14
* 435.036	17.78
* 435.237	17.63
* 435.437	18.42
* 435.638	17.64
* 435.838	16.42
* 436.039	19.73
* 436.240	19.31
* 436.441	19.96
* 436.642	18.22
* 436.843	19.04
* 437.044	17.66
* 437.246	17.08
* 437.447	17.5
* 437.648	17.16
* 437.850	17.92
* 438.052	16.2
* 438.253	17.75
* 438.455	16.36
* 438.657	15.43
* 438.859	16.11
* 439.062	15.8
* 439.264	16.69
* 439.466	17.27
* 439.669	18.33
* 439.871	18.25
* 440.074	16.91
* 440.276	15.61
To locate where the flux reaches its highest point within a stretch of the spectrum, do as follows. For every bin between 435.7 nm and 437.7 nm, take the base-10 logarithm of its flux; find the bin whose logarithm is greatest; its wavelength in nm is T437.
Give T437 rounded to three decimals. 436.441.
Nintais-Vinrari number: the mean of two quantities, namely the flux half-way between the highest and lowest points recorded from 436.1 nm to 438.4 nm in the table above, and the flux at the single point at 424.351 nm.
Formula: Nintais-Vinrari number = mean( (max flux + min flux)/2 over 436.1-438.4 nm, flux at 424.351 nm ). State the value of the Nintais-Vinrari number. 17.1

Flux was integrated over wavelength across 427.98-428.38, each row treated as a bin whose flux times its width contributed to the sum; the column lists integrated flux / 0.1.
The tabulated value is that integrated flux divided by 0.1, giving 65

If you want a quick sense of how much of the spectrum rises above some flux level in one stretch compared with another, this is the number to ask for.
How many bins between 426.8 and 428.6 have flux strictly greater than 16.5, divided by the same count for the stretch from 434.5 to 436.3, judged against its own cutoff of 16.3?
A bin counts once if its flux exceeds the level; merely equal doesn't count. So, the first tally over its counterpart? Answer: 0.22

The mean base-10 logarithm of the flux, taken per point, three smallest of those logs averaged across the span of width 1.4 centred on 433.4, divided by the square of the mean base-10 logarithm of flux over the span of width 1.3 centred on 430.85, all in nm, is 0.87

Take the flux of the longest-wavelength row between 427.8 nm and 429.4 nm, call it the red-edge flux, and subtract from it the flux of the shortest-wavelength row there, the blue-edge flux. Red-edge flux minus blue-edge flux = 2.6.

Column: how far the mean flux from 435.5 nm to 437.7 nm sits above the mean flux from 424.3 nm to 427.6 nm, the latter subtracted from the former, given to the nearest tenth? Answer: 1.8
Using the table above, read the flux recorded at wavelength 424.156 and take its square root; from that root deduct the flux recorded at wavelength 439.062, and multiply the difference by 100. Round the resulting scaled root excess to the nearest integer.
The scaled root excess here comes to -1177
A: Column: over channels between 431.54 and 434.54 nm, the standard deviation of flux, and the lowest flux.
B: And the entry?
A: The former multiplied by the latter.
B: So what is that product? 15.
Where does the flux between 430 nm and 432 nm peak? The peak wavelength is 431.843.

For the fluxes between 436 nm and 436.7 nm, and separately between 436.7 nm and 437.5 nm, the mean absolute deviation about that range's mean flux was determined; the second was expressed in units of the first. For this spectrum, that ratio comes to 1.12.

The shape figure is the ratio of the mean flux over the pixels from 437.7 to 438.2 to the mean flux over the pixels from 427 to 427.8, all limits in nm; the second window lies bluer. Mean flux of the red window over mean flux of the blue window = 1.09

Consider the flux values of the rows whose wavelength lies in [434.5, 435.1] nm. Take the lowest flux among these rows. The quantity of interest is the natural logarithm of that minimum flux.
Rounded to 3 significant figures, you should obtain 2.79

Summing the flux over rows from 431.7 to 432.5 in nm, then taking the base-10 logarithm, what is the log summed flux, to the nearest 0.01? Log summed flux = 1.84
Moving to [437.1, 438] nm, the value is 1.84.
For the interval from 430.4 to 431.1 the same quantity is 1.76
